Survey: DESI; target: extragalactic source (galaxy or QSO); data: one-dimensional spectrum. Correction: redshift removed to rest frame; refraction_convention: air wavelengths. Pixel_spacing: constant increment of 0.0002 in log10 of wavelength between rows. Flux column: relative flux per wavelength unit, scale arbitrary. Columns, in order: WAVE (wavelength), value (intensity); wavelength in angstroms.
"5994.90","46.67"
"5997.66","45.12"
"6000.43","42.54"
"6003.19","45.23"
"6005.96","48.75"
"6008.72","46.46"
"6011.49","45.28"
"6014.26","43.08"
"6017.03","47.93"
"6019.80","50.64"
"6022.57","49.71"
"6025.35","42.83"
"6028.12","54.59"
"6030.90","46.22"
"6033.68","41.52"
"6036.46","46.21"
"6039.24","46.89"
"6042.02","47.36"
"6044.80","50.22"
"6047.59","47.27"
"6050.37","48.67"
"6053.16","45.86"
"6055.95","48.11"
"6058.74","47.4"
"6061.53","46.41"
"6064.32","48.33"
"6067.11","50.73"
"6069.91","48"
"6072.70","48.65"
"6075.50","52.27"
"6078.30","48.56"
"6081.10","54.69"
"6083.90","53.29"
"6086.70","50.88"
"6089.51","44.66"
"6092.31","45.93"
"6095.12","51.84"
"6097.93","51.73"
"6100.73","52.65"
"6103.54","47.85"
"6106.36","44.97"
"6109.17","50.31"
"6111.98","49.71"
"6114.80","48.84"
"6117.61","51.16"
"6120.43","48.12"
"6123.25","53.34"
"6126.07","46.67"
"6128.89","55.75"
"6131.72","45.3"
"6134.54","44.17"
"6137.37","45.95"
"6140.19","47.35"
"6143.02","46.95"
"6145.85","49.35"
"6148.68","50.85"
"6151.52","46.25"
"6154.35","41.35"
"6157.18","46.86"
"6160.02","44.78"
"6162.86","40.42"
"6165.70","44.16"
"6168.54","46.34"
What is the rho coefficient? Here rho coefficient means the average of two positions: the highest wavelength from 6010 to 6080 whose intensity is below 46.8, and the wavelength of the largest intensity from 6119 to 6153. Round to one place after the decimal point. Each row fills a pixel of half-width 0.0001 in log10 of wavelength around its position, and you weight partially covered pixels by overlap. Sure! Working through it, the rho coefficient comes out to 6095.2 angstroms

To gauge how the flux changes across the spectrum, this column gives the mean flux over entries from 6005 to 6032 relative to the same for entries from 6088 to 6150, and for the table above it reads 0.97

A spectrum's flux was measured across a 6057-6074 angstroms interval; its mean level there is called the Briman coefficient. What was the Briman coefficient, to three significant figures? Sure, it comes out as 48.3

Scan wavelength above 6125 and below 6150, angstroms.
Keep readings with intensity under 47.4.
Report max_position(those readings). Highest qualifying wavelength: 6143.02 angstroms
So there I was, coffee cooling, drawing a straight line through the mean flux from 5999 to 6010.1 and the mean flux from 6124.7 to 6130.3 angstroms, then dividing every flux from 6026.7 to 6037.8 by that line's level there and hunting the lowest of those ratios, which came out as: 0.88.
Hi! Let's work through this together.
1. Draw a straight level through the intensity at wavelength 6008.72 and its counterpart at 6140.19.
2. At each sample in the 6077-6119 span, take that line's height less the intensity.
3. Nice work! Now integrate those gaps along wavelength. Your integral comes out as -115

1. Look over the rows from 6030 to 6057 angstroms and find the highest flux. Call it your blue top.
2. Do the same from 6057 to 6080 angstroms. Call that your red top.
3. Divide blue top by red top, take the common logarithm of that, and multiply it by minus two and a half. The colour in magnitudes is 0.0434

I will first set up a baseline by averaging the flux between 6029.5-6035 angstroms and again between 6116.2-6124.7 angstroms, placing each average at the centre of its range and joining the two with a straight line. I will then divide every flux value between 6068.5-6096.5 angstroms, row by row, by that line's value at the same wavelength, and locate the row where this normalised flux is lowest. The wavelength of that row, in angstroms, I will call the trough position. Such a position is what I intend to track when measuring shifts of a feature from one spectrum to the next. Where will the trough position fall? 6089.51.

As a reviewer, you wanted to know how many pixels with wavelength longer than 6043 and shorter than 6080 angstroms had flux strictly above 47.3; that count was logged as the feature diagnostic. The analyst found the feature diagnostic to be 10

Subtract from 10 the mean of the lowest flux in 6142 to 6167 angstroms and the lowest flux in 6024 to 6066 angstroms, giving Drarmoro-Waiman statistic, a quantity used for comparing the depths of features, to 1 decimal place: -31.0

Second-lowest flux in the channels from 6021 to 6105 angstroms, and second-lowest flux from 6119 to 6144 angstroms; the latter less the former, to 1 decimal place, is 2.5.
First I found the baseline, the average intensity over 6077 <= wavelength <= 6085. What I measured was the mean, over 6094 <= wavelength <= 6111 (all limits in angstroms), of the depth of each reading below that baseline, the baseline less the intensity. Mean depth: 2.3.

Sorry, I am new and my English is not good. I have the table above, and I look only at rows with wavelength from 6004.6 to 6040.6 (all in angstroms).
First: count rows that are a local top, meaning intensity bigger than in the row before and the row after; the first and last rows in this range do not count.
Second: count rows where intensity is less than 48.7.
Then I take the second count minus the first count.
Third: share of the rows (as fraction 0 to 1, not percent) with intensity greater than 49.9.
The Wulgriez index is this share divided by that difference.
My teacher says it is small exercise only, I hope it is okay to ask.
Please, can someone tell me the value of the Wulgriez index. 0.022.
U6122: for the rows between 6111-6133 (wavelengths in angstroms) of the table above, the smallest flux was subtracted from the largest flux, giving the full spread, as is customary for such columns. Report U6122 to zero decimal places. 10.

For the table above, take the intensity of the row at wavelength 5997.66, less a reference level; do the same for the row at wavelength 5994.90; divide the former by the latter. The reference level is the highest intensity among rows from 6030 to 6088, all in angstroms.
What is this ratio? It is 1.2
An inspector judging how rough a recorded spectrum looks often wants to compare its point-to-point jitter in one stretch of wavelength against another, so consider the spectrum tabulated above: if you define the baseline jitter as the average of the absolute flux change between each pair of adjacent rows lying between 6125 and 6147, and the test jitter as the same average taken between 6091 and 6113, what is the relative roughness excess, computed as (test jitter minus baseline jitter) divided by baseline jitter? -0.23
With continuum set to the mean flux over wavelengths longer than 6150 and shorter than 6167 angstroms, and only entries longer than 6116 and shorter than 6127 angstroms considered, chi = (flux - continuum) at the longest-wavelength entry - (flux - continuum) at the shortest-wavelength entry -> -4.5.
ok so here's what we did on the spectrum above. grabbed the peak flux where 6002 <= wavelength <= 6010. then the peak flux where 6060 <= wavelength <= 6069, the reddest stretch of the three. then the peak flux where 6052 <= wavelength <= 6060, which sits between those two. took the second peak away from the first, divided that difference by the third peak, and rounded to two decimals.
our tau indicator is -0.04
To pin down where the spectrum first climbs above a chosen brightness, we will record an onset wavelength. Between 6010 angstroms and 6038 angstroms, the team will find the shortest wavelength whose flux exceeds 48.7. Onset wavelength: 6019.80 angstroms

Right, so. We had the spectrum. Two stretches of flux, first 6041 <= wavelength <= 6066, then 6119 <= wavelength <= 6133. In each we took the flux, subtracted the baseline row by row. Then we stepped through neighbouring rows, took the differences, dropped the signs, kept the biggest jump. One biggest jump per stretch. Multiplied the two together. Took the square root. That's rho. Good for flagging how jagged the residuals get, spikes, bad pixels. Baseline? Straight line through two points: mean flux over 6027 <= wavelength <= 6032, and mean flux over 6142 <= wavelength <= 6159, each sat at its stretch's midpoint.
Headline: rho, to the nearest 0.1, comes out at 5.5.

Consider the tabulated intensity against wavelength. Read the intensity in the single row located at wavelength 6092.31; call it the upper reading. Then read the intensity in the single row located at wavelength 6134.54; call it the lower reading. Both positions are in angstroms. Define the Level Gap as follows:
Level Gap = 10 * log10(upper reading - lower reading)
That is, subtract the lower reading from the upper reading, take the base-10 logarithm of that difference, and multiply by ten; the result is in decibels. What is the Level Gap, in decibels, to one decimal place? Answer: 2.5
